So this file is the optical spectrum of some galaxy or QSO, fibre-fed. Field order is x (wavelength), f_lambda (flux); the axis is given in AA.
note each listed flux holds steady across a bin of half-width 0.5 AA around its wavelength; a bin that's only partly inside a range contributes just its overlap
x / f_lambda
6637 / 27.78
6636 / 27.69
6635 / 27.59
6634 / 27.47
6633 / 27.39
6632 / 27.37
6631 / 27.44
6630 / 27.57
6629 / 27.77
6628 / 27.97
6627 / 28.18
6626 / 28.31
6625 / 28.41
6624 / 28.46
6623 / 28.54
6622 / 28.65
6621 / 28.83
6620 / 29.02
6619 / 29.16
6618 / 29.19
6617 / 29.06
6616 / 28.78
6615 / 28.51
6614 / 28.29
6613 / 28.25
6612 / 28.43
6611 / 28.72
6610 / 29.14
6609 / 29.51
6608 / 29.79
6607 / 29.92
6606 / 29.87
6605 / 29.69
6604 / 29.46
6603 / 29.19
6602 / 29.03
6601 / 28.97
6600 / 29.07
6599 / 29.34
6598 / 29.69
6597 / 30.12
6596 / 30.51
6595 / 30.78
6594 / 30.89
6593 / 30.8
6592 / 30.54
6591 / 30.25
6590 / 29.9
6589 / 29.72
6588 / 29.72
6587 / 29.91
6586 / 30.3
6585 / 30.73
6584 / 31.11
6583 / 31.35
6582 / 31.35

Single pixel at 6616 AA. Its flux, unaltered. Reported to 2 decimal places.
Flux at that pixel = 28.78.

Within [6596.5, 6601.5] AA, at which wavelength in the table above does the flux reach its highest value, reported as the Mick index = 6597 AA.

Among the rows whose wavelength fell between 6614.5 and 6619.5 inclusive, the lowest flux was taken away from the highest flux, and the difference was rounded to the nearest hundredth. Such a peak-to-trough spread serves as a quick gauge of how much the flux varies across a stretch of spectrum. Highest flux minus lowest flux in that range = 0.68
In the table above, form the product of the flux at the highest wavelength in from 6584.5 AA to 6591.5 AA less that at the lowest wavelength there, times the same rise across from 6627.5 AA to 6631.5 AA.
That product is 0.25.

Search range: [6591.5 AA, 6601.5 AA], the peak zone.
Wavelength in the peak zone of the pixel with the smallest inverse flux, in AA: 6594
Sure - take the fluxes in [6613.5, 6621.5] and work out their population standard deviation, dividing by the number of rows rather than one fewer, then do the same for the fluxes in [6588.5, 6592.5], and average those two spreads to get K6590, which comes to 0.31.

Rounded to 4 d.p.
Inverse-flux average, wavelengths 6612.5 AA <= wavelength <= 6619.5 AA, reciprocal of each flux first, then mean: 0.0348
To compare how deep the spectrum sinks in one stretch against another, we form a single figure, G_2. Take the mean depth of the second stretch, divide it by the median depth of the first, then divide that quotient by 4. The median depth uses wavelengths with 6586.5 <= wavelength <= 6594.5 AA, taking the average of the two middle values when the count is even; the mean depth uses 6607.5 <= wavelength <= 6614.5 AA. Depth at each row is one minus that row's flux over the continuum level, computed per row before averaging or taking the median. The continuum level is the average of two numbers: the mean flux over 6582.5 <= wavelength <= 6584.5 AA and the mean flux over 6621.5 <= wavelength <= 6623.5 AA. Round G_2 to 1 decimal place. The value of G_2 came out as -1.5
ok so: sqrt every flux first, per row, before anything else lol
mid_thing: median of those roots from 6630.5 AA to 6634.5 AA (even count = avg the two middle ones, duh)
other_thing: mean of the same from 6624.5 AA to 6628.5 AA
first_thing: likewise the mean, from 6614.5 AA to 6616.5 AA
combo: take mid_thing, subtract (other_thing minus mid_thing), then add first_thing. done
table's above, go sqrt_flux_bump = 10.5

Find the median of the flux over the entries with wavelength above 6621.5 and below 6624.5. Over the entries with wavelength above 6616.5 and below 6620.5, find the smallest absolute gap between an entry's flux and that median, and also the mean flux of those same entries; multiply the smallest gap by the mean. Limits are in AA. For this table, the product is 14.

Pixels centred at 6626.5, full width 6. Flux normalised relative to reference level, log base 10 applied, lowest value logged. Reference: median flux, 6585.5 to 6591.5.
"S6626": -0.032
